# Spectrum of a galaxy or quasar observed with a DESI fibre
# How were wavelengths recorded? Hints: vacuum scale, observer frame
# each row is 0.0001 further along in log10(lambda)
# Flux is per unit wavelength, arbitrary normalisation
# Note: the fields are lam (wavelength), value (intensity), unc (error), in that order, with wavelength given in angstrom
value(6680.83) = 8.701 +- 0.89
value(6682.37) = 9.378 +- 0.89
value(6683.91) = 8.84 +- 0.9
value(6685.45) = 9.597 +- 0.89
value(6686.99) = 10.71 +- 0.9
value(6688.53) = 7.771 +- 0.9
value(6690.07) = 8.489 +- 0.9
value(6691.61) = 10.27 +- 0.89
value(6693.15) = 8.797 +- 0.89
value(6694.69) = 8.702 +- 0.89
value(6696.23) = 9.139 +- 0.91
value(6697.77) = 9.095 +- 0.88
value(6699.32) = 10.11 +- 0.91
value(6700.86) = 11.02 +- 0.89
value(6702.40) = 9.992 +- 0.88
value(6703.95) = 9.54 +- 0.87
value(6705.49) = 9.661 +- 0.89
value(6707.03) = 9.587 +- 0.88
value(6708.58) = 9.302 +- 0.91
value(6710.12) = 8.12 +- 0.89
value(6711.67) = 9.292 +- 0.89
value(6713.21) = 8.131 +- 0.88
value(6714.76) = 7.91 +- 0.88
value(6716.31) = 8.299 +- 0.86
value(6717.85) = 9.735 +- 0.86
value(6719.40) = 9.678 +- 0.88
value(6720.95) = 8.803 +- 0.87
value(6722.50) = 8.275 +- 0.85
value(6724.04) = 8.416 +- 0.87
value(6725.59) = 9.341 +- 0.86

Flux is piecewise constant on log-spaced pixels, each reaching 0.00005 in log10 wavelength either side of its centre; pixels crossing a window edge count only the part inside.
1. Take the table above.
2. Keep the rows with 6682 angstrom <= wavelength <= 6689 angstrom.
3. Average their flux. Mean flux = 9.3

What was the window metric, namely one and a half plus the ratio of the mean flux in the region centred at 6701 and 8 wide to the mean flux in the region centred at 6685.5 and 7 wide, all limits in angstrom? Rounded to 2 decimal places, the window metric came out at 2.57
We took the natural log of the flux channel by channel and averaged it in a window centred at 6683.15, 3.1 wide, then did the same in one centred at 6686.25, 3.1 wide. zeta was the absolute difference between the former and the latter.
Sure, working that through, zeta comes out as 0.11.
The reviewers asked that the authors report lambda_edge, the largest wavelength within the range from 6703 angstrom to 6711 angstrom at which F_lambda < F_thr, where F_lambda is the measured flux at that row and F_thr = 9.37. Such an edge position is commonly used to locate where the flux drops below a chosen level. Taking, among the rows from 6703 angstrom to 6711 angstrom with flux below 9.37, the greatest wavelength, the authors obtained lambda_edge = 6710.12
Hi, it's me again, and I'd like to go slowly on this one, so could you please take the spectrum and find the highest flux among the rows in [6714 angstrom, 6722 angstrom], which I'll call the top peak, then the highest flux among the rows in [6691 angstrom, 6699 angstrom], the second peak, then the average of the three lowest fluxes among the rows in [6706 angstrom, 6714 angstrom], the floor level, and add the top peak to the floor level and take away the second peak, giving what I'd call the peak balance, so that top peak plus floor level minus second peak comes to 8.0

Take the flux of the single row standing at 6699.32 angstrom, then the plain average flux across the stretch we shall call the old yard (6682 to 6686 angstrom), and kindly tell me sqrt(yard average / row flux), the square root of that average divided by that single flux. 0.96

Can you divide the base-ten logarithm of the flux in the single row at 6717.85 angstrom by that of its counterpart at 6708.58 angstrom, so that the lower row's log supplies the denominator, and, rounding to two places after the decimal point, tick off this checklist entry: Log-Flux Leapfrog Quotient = 1.02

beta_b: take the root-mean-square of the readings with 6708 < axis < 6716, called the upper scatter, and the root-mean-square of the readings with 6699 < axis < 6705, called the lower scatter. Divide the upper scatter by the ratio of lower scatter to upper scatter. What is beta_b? 7.2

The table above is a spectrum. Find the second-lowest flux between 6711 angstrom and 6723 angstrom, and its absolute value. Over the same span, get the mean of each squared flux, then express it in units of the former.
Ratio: 9.5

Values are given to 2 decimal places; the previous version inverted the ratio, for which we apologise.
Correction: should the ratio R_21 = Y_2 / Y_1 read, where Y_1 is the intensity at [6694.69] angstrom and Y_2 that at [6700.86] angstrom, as 1.27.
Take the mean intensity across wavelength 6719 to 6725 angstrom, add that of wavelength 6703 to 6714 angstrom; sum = 17.9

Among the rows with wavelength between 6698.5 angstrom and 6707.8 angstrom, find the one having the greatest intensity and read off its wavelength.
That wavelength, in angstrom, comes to 6700.86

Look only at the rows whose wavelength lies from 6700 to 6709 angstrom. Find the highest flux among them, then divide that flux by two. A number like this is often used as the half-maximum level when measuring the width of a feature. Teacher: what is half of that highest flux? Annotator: 5.5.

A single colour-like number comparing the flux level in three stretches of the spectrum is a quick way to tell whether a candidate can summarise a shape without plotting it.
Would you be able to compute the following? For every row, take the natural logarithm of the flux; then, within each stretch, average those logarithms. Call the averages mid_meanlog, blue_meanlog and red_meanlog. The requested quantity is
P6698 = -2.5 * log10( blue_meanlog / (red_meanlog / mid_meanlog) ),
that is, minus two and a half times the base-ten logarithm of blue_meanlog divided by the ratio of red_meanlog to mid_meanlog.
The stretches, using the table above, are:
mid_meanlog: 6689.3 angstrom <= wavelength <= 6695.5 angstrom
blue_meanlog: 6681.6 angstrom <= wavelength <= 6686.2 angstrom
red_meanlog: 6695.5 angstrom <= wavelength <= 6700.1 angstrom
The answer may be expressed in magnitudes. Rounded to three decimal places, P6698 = -0.848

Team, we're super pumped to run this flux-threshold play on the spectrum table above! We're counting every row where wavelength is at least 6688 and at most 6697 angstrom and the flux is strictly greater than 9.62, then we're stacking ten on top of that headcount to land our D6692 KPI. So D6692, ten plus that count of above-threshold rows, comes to 11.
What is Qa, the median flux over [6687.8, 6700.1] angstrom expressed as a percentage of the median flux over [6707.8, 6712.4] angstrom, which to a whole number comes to 96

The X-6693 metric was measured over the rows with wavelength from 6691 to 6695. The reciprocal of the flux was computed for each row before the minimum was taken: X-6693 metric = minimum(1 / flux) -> 0.097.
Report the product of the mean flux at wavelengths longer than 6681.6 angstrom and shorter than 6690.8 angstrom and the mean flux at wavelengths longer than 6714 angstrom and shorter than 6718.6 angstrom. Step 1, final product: 79.0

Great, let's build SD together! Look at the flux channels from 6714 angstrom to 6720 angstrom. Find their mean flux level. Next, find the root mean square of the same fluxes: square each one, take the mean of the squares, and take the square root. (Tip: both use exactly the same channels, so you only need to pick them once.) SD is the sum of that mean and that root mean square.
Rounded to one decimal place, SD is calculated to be 17.8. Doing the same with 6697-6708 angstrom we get 19.7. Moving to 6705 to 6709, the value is 19.0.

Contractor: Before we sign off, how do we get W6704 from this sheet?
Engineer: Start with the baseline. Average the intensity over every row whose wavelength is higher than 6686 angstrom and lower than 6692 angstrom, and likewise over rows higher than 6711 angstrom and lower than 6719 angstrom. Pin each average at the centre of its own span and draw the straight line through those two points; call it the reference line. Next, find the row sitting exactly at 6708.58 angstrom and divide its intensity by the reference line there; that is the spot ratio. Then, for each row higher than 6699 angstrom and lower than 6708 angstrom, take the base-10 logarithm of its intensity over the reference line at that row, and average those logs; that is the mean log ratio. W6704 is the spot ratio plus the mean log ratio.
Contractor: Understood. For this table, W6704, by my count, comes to 1.10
